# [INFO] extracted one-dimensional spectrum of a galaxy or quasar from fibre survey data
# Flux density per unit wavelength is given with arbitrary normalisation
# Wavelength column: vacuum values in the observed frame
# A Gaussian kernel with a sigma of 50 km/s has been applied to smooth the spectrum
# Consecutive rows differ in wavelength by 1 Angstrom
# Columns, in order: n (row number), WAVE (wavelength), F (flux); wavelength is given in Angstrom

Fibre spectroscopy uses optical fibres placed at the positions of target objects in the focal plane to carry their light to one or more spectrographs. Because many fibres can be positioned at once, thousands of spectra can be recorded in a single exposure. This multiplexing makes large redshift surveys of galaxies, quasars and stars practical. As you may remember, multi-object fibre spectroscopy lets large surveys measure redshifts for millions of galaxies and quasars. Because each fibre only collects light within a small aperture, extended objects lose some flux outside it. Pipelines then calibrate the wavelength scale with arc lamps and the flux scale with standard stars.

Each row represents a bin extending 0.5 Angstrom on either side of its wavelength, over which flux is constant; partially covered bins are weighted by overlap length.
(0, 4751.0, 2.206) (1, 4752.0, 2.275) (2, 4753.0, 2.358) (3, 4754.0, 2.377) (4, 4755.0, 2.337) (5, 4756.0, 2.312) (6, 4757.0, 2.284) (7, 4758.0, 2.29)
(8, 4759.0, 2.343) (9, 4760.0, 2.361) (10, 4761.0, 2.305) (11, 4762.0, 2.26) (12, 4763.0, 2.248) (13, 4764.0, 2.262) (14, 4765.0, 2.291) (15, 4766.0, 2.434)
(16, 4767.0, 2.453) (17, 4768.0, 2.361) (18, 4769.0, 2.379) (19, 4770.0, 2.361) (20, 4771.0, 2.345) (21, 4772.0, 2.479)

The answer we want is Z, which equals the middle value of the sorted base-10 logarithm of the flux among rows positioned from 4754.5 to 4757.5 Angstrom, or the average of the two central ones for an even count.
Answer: 0.364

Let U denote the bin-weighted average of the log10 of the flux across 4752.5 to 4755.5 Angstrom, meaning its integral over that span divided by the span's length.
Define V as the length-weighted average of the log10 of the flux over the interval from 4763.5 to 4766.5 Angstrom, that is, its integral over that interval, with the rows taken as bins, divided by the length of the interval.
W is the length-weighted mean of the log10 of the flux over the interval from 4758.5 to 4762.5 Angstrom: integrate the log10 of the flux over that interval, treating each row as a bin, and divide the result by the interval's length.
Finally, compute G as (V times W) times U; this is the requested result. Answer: 0.0499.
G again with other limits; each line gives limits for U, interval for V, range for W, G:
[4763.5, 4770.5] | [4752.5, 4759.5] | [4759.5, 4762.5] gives 0.0498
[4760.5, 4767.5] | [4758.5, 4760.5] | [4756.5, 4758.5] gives 0.0488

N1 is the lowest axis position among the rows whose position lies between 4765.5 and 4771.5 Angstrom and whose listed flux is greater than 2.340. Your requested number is 4766.0 Angstrom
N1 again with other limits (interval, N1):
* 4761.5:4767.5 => 4766.0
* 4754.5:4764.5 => 4759.0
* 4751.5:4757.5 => 4753.0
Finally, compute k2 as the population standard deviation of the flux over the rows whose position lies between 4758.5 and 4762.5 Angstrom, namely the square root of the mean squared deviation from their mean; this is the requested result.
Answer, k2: 0.039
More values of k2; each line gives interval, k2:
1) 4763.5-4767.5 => 0.084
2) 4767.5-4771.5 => 0.012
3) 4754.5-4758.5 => 0.021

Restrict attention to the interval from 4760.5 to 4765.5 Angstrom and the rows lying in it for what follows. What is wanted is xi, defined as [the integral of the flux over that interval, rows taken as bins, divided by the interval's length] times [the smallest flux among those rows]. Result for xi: 5.11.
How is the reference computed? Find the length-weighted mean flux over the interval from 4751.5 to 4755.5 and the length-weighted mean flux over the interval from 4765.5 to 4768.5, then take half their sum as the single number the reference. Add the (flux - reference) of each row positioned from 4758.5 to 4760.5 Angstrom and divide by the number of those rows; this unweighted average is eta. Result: -0.02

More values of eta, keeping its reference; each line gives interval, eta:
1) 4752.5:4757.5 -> -0.04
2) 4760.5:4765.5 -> -0.10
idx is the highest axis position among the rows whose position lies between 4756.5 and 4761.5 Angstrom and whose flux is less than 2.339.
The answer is 4761.0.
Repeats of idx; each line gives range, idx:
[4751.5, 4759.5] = 4758.0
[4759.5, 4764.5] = 4764.0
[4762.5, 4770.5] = 4765.0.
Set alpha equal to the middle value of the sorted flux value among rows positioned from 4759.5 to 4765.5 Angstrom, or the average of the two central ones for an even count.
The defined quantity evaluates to 2.28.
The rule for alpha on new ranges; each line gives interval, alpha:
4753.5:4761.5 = 2.32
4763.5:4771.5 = 2.36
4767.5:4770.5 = 2.36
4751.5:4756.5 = 2.34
